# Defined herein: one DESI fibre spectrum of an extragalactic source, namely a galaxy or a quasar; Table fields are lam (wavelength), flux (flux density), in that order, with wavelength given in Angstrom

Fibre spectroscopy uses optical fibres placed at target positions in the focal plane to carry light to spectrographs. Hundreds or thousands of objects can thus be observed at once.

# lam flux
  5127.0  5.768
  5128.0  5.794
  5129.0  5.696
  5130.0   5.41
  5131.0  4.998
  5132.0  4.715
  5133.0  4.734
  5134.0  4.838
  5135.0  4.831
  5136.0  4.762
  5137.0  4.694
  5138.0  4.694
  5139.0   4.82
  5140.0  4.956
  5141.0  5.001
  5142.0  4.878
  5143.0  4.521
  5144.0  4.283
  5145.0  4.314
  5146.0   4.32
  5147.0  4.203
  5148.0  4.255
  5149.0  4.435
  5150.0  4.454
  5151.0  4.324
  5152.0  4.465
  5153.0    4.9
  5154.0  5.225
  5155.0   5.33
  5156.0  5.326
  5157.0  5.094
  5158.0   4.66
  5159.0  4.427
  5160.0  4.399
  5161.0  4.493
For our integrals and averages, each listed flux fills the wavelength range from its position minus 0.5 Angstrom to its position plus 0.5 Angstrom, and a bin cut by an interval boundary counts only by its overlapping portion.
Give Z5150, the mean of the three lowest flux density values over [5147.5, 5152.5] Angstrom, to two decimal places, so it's 4.34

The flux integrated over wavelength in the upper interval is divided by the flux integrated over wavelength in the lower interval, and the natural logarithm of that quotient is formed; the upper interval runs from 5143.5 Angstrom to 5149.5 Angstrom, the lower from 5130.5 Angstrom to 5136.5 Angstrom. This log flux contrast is -0.11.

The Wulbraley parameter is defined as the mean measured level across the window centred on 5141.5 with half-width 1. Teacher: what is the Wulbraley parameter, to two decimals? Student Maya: 4.94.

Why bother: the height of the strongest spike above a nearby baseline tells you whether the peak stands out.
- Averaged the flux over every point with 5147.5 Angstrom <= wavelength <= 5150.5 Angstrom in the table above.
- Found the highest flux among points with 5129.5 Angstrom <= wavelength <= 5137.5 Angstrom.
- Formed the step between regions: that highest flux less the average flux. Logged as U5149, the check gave 1.0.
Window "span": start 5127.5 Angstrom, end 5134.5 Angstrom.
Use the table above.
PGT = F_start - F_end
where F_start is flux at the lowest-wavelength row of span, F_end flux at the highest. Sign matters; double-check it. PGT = 1.0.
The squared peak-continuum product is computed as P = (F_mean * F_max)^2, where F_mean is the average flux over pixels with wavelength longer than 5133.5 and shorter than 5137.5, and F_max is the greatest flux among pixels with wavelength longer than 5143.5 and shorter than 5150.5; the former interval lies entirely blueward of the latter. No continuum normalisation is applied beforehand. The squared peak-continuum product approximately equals 454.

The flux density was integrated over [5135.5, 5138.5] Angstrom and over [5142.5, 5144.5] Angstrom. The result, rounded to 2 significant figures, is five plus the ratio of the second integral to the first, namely 5.6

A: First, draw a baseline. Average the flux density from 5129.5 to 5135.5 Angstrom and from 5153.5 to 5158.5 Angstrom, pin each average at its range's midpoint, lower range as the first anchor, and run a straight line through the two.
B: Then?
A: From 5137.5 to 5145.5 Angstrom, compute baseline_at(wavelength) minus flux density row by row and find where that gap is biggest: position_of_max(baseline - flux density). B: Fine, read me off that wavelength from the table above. 5144.0 Angstrom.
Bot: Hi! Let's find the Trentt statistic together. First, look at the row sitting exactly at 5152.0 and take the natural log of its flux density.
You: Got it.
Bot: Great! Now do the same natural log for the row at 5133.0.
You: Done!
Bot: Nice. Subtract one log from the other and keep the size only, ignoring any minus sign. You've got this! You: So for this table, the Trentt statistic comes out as 0.06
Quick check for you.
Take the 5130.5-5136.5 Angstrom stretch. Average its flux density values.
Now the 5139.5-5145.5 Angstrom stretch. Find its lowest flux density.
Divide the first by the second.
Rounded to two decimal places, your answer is 1.12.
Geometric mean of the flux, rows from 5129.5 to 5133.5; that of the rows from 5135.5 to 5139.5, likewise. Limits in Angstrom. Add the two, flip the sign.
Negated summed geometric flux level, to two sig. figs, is -9.7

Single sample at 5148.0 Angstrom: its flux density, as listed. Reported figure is 4.255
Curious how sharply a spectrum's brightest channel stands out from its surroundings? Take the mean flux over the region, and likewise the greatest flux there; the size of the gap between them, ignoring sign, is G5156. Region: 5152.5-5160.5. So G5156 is 0.4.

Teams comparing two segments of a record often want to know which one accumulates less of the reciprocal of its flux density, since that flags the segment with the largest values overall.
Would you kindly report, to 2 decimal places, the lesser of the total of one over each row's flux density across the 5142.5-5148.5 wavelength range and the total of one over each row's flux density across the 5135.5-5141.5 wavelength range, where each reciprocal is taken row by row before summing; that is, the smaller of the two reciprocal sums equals 1.25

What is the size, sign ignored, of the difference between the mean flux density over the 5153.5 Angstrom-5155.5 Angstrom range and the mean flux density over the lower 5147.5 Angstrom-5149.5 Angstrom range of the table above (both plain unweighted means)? 0.9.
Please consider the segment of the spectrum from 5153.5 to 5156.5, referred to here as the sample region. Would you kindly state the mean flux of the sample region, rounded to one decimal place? 5.3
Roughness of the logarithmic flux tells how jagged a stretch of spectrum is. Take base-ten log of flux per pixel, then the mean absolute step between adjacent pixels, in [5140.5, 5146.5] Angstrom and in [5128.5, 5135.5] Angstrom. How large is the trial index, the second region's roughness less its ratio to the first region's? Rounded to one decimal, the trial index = -1.1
